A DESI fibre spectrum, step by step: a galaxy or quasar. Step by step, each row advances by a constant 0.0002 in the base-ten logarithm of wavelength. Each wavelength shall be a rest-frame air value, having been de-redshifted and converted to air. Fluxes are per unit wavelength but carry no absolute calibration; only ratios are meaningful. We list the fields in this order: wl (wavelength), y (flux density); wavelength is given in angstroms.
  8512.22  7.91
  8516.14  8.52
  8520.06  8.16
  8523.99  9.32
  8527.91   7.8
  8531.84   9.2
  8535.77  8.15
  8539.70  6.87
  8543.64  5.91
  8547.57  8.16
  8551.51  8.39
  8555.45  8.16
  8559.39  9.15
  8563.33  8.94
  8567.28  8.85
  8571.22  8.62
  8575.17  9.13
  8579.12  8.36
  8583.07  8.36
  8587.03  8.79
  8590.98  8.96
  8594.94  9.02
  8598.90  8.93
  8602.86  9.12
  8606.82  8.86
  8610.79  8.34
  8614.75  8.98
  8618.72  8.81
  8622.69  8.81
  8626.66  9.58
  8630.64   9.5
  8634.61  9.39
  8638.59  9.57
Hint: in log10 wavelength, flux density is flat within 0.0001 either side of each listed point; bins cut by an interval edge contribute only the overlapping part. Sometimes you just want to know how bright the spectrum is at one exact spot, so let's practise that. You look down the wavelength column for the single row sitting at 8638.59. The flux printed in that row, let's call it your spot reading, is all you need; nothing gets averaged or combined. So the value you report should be 9.57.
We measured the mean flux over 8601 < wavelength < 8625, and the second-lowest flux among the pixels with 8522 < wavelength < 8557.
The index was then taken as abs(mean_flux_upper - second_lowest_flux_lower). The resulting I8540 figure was 2.0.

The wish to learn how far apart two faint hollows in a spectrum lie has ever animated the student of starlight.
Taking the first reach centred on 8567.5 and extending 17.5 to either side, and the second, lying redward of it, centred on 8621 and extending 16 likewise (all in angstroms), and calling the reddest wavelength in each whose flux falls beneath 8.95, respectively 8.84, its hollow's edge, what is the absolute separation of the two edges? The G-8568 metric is 39.6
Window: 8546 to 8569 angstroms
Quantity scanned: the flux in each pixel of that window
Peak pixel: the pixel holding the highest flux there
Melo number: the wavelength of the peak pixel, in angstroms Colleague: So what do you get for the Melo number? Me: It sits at 8559.39 angstroms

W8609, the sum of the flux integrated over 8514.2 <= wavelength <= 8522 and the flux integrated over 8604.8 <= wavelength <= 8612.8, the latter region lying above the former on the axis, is 134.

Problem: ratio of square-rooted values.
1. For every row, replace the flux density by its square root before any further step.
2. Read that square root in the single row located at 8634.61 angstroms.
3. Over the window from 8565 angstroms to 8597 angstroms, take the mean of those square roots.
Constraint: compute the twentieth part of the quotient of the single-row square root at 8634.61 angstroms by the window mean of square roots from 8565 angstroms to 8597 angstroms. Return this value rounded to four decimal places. 0.0518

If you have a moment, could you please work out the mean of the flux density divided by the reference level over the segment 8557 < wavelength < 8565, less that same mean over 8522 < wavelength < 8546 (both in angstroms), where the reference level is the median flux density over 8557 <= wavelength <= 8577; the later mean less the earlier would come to 0.13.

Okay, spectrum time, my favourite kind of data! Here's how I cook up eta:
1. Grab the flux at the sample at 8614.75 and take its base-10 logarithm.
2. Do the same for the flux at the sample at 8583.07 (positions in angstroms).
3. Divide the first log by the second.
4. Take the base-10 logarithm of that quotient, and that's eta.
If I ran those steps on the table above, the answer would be 0.014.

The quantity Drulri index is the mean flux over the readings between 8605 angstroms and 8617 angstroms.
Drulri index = 8.73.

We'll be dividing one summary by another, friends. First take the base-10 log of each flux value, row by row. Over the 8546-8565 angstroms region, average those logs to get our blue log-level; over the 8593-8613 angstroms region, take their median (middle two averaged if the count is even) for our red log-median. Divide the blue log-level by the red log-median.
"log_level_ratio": 0.98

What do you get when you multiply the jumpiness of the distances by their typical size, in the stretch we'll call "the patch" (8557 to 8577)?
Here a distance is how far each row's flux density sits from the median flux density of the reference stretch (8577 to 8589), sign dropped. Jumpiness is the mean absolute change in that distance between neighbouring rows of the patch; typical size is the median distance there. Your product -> 0.15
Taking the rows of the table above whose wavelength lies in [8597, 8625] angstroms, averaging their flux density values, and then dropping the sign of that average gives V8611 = 8.8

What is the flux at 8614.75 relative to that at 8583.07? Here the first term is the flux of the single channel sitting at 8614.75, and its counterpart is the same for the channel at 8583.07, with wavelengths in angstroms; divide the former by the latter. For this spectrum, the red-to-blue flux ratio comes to 1.07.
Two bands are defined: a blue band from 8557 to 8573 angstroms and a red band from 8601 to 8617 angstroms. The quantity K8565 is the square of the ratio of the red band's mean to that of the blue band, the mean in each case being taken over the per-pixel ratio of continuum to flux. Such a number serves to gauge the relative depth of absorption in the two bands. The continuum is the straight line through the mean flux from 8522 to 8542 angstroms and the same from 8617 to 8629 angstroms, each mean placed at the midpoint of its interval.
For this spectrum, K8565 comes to 1.11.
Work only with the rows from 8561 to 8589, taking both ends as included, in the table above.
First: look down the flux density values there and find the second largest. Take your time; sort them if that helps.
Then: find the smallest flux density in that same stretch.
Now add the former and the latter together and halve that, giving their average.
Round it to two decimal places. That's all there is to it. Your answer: 8.65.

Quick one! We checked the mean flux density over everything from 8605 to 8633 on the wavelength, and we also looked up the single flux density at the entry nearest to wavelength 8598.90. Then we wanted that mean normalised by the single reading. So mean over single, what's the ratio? 1.01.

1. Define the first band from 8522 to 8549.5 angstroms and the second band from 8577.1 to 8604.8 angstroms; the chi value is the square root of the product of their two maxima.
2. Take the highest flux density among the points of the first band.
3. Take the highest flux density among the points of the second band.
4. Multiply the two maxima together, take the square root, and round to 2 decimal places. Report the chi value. 9.22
